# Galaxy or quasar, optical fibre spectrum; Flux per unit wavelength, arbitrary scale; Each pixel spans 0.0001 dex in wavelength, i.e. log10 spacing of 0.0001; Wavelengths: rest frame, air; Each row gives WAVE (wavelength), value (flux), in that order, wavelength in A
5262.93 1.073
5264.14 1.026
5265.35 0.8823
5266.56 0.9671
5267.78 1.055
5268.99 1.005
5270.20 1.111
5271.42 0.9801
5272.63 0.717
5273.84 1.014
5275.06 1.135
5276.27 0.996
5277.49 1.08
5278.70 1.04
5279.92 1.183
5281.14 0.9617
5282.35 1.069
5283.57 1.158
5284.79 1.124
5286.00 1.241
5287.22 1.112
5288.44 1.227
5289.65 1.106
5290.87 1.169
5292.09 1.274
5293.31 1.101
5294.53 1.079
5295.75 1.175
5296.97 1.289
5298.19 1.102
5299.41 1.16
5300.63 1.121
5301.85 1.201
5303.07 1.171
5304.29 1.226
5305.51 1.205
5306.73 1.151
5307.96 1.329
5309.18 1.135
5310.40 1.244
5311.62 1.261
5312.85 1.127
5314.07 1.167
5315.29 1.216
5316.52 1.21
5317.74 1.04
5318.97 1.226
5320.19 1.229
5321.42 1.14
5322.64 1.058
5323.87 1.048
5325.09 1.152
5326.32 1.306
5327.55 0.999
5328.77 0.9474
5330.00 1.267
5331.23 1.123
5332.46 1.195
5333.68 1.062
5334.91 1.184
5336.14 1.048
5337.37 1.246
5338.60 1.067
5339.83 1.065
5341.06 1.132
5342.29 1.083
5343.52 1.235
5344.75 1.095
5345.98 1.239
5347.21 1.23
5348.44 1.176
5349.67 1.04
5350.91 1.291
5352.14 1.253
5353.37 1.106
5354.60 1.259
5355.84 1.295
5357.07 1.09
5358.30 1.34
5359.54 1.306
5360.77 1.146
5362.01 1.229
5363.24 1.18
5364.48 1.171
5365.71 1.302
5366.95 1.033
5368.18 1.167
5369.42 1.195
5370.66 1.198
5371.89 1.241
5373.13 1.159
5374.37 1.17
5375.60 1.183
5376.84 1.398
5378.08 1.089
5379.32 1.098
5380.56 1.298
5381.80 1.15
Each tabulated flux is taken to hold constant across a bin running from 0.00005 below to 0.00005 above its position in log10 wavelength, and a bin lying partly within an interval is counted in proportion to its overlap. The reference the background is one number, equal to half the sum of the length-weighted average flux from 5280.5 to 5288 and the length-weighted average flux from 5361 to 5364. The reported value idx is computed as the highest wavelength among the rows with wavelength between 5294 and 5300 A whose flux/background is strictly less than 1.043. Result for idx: 5299.41 A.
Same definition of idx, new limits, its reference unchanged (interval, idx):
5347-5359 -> 5357.07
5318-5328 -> 5327.55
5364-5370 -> 5369.42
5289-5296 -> 5295.75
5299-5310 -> 5309.18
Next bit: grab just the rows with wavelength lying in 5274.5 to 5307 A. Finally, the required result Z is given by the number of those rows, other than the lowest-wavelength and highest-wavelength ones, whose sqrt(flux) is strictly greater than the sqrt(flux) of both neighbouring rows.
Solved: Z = 10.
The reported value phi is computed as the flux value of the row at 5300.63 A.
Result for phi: 1.121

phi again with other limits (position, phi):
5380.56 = 1.298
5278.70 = 1.04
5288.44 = 1.227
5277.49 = 1.08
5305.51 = 1.205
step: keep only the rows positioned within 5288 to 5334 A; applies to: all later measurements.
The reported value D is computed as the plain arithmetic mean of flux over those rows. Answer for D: 1.16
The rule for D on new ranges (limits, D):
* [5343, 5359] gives 1.20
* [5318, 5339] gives 1.14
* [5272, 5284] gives 1.04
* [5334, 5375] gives 1.18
